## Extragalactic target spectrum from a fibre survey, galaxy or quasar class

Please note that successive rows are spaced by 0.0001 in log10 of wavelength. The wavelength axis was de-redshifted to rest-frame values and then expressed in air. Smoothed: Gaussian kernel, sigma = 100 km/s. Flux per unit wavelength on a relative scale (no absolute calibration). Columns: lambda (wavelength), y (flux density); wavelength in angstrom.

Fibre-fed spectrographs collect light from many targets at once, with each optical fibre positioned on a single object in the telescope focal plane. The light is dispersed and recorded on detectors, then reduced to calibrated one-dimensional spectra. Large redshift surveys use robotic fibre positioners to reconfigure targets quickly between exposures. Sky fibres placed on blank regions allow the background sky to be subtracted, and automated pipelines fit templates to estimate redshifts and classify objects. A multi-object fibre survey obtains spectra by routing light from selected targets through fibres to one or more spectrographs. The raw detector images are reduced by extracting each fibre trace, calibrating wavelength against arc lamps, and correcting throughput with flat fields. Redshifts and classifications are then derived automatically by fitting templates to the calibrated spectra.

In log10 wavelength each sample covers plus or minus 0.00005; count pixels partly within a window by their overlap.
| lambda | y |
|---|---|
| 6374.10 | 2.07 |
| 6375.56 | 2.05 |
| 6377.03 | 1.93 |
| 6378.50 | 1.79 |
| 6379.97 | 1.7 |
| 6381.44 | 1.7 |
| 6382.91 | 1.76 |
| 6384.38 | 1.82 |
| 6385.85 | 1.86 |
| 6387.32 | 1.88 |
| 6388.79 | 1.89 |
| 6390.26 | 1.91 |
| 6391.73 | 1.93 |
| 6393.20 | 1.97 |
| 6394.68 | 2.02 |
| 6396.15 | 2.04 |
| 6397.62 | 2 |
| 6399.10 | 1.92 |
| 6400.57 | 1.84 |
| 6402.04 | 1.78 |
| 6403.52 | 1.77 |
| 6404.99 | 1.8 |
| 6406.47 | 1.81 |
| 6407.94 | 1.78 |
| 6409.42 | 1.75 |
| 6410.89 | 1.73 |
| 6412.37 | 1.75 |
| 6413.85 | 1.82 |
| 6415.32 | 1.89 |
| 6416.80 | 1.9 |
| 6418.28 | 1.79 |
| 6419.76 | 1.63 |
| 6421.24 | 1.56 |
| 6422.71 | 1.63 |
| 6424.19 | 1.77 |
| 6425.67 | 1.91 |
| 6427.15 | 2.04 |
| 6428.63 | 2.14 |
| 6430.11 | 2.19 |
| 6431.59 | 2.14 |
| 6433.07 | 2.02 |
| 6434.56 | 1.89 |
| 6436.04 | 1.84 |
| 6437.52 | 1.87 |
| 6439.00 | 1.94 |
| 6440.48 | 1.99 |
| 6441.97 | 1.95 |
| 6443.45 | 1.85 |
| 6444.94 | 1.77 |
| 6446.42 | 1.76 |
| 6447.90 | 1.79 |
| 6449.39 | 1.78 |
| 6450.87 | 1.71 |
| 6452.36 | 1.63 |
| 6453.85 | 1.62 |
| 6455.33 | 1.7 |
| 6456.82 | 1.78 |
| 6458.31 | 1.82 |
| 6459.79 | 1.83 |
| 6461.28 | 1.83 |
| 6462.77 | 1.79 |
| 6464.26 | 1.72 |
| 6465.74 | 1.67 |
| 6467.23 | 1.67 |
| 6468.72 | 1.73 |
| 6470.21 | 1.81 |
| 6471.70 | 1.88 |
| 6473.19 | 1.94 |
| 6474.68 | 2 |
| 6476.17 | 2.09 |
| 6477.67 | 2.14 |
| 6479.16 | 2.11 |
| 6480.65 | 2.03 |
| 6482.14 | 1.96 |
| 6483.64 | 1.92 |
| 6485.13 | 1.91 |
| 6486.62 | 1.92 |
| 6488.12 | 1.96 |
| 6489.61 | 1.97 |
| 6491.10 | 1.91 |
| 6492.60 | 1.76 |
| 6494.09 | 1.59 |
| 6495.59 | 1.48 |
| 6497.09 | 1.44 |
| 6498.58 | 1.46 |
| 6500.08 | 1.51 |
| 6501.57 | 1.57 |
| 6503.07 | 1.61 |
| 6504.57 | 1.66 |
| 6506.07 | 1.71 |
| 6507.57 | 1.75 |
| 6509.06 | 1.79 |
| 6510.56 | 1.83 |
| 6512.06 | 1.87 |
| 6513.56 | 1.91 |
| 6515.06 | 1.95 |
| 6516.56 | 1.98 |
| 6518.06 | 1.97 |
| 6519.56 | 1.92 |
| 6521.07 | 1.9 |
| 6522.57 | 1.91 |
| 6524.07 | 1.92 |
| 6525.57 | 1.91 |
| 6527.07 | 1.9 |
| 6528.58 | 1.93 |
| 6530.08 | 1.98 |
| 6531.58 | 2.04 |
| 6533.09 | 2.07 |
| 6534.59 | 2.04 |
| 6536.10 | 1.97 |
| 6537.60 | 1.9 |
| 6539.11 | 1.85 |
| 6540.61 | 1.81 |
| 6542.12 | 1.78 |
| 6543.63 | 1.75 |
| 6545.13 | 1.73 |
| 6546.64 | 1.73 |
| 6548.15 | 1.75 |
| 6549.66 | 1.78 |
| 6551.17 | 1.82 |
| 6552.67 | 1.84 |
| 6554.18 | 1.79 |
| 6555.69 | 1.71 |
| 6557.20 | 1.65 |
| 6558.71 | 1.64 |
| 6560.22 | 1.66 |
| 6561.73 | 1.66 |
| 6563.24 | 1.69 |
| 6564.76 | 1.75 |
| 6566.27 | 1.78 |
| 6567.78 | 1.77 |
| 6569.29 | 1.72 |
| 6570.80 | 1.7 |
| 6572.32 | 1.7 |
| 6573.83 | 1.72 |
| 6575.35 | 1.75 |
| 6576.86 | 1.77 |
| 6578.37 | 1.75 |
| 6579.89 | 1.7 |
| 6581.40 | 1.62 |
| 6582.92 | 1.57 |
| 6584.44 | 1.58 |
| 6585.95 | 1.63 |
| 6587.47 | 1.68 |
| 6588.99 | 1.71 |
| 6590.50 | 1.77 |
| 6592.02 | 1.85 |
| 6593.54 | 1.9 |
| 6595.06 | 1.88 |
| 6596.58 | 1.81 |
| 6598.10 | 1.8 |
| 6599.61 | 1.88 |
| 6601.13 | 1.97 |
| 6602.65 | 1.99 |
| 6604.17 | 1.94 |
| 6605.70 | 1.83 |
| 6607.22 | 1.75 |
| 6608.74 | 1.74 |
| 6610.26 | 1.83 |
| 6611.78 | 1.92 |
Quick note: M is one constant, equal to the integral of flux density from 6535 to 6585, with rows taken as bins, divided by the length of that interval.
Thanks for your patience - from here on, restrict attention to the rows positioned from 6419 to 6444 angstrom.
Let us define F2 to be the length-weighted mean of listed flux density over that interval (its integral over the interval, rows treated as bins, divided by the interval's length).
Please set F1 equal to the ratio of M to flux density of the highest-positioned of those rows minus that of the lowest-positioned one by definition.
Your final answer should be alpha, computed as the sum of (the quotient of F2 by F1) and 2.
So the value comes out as -13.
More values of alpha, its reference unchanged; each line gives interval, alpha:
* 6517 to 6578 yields 20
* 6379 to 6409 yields -38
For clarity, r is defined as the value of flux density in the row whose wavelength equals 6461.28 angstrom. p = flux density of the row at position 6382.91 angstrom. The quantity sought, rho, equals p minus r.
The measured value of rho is -0.07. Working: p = 1.76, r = 1.83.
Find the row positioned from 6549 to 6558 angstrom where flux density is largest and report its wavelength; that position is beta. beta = 6552.67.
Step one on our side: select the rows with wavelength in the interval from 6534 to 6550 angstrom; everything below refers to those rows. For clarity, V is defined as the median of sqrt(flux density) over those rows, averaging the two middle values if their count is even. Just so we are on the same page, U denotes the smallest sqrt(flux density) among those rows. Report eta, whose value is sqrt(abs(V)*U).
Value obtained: 1.32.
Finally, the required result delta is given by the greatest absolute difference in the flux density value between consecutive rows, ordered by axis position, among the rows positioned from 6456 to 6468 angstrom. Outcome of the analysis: 0.070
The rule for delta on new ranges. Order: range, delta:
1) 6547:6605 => 0.090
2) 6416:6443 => 0.160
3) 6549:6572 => 0.080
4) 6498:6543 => 0.070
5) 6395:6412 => 0.080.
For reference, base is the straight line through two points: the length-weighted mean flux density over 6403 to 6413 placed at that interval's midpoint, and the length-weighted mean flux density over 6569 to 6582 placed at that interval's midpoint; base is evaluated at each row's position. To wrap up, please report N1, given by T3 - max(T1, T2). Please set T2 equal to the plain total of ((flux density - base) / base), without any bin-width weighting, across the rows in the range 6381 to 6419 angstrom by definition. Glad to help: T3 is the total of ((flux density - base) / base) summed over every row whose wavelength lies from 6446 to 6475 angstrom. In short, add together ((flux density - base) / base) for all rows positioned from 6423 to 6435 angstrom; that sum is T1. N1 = -0.9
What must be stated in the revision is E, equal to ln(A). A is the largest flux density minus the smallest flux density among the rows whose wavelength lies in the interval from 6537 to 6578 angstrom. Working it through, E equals -1.35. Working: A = 0.26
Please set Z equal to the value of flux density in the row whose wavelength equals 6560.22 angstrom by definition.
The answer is 1.66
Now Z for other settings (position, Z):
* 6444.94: 1.77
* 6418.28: 1.79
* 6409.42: 1.75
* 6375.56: 2.05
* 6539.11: 1.85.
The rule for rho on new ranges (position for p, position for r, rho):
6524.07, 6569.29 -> 0.20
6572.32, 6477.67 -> -0.44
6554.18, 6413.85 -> -0.03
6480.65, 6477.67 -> -0.11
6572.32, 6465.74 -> 0.03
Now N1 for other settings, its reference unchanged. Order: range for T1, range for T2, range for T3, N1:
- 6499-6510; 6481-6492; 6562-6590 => -0.9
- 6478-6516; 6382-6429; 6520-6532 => -0.4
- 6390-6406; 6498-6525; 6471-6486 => 0.6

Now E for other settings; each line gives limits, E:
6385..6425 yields -0.73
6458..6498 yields -0.36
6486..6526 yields -0.62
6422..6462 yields -0.56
